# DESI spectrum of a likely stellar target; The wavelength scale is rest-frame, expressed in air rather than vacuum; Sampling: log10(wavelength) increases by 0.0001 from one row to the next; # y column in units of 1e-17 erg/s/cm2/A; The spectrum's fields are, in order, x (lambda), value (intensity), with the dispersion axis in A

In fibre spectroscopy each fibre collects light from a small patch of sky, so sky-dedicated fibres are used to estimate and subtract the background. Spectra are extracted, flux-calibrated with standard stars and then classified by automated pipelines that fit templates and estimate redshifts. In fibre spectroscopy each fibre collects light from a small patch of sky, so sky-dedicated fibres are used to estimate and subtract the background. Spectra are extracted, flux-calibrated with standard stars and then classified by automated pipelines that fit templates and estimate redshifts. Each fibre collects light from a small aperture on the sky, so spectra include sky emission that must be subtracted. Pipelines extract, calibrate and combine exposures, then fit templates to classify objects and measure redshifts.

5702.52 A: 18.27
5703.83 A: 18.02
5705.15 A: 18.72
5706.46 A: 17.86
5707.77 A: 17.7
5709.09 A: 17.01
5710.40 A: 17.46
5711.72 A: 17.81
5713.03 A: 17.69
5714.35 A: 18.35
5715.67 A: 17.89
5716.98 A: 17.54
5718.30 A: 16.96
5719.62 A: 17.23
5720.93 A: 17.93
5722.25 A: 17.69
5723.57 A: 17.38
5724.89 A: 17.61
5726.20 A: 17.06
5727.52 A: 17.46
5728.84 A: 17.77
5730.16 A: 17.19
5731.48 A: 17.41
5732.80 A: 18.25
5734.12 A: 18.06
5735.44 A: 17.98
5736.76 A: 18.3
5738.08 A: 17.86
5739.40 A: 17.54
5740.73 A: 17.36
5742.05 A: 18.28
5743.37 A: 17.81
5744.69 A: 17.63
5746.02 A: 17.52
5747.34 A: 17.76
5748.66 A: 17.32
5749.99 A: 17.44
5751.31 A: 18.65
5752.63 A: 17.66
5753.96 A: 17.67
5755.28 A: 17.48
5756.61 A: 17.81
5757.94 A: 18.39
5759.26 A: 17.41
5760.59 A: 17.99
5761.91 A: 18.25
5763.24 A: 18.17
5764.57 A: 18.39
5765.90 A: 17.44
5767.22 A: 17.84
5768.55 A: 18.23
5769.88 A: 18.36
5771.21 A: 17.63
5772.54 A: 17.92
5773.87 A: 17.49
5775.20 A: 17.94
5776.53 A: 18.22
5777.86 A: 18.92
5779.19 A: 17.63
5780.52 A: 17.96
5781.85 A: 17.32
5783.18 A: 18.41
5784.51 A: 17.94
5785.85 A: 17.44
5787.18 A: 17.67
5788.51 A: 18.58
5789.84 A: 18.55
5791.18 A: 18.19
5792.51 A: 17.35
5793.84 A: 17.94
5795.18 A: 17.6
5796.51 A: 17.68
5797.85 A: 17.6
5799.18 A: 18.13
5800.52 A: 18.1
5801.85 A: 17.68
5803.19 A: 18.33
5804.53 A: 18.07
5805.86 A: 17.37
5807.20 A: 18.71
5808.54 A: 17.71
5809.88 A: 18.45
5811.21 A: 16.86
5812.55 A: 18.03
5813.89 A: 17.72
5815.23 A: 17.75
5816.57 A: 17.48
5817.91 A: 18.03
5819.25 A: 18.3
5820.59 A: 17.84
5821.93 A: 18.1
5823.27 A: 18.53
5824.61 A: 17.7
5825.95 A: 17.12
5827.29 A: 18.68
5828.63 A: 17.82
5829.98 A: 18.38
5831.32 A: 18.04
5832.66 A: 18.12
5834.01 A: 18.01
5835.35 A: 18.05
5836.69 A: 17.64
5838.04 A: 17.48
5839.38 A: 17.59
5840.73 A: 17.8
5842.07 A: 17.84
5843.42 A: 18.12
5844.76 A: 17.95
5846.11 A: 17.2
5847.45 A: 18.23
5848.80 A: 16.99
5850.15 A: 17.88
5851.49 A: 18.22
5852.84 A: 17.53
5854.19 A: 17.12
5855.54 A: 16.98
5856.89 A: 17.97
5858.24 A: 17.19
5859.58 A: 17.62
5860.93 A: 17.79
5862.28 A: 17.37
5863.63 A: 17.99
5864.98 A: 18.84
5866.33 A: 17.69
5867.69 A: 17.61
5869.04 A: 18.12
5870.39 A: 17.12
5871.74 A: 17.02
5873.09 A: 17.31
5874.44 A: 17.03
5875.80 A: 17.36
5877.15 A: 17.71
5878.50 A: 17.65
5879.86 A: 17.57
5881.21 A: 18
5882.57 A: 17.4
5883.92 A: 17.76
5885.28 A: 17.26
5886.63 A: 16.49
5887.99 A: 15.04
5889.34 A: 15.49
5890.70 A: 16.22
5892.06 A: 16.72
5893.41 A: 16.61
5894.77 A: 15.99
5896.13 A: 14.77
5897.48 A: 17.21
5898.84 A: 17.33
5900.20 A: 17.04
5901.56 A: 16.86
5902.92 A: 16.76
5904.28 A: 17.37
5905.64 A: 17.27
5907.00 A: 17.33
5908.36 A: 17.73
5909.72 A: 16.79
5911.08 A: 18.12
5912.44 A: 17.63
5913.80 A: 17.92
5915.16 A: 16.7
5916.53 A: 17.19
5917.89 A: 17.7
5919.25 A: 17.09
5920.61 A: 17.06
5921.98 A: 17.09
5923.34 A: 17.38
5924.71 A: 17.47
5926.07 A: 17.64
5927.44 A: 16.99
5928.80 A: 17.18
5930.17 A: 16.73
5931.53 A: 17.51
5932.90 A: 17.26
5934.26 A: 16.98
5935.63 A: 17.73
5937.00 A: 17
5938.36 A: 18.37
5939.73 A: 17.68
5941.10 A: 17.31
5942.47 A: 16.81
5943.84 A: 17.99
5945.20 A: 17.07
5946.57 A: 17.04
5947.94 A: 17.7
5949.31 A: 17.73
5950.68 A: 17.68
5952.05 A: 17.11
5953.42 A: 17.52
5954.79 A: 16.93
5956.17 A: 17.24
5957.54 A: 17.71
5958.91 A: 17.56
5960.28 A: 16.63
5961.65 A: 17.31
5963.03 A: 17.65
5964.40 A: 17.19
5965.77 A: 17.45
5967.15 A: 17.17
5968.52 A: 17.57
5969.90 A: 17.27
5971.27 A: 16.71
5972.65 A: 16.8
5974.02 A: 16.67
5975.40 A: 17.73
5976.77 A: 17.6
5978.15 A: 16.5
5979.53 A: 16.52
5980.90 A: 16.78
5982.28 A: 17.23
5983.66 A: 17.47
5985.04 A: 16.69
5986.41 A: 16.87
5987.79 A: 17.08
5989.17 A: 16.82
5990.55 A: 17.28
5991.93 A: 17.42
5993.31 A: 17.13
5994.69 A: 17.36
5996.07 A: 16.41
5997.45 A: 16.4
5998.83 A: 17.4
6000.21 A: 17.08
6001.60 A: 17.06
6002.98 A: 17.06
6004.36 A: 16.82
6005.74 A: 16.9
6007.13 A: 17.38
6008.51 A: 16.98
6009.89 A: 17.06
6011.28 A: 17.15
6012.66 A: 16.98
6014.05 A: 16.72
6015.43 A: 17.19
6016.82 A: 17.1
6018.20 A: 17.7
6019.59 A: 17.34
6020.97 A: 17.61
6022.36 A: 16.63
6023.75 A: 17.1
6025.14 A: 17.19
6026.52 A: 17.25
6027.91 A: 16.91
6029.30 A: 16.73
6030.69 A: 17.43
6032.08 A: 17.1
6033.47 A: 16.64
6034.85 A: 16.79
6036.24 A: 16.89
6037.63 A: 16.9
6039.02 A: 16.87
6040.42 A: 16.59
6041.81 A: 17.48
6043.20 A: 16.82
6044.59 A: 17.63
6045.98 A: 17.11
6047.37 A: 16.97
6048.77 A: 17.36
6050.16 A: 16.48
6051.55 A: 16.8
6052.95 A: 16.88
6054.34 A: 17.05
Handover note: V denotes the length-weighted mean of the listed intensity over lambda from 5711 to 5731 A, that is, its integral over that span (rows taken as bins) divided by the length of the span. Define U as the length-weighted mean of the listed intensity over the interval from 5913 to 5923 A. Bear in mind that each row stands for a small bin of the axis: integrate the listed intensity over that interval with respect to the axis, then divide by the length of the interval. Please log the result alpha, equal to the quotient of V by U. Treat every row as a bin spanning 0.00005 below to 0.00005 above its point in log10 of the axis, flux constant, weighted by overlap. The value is 1.02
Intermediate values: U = 17.3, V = 17.6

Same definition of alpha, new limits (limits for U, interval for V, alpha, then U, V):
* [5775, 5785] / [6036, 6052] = 0.94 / 18.1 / 17.0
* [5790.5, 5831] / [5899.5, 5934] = 0.96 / 17.9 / 17.3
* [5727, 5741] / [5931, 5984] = 0.97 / 17.7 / 17.3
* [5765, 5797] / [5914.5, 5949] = 0.97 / 17.9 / 17.3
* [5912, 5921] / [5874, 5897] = 0.97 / 17.3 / 16.8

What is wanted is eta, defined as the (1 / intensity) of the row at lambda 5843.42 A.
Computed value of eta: 0.0552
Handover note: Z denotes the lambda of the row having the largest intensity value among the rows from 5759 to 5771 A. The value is 5764.57 A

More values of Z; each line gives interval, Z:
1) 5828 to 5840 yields 5829.98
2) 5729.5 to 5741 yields 5736.76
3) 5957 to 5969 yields 5957.54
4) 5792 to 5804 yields 5803.19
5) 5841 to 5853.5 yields 5847.45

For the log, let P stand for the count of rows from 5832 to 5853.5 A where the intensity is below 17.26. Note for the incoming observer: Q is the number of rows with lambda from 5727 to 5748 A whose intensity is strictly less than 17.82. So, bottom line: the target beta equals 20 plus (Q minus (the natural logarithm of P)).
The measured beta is 29.3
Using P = 2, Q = 10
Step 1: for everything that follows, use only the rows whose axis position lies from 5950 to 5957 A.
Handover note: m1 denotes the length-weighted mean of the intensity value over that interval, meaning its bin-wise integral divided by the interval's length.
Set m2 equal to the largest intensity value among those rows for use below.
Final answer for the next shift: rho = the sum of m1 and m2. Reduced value 35.0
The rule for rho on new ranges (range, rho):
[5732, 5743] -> 36.2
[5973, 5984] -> 34.8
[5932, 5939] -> 35.8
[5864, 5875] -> 36.5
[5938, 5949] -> 35.8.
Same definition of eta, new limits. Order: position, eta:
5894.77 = 0.0625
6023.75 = 0.0585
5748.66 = 0.0577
